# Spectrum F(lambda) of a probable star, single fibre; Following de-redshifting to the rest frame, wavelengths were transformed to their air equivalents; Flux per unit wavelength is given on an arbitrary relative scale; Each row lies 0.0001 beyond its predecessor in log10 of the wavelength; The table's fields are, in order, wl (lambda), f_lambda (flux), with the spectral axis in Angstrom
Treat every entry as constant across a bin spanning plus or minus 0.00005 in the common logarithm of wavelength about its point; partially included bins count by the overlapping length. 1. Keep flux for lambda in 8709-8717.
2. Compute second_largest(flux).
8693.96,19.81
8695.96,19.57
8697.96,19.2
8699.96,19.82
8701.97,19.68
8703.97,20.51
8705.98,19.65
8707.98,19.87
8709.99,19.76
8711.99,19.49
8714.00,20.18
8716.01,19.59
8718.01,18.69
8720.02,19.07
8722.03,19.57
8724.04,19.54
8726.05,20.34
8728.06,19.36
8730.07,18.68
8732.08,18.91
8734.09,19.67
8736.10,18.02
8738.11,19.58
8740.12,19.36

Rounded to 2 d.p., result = 19.76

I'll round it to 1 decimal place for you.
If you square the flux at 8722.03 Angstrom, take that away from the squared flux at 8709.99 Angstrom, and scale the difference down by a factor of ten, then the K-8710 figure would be 0.7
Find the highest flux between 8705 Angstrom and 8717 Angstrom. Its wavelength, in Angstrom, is 8714.00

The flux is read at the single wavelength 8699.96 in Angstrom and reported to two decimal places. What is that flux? 19.82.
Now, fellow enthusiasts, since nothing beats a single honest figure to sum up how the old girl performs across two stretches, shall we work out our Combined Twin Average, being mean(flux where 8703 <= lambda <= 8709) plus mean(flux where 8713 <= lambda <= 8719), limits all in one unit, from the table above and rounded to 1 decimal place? 39.5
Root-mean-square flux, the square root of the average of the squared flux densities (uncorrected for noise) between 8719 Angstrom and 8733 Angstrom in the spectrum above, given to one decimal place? 19.4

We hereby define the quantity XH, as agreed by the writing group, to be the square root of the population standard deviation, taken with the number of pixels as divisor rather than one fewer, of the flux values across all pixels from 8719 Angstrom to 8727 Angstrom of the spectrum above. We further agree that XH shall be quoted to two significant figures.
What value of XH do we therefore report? 0.67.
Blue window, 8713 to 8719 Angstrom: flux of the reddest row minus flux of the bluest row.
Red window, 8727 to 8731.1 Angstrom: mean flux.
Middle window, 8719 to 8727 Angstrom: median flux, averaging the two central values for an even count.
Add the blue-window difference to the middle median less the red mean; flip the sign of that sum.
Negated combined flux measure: 1.0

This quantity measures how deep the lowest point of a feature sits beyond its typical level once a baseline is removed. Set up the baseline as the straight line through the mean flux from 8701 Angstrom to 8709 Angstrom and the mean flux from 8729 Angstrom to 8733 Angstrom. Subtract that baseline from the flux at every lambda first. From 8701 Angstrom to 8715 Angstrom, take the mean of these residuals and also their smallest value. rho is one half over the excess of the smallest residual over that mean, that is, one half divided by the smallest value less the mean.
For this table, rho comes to -1.09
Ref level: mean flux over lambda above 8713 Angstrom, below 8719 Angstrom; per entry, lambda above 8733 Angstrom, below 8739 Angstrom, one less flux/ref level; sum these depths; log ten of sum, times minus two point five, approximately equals 3.0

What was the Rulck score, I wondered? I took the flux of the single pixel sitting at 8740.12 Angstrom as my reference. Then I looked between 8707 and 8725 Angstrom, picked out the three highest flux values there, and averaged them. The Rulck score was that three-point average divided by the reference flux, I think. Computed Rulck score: 1.03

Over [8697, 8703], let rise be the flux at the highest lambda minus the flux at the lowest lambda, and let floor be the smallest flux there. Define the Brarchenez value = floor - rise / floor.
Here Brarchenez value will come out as 19.2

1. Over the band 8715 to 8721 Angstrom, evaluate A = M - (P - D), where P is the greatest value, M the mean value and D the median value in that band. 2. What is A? 18.6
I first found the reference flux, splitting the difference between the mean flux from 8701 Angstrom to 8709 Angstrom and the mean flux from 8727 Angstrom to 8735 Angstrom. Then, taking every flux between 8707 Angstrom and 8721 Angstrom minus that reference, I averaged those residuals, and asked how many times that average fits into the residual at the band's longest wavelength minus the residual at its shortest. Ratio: 40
